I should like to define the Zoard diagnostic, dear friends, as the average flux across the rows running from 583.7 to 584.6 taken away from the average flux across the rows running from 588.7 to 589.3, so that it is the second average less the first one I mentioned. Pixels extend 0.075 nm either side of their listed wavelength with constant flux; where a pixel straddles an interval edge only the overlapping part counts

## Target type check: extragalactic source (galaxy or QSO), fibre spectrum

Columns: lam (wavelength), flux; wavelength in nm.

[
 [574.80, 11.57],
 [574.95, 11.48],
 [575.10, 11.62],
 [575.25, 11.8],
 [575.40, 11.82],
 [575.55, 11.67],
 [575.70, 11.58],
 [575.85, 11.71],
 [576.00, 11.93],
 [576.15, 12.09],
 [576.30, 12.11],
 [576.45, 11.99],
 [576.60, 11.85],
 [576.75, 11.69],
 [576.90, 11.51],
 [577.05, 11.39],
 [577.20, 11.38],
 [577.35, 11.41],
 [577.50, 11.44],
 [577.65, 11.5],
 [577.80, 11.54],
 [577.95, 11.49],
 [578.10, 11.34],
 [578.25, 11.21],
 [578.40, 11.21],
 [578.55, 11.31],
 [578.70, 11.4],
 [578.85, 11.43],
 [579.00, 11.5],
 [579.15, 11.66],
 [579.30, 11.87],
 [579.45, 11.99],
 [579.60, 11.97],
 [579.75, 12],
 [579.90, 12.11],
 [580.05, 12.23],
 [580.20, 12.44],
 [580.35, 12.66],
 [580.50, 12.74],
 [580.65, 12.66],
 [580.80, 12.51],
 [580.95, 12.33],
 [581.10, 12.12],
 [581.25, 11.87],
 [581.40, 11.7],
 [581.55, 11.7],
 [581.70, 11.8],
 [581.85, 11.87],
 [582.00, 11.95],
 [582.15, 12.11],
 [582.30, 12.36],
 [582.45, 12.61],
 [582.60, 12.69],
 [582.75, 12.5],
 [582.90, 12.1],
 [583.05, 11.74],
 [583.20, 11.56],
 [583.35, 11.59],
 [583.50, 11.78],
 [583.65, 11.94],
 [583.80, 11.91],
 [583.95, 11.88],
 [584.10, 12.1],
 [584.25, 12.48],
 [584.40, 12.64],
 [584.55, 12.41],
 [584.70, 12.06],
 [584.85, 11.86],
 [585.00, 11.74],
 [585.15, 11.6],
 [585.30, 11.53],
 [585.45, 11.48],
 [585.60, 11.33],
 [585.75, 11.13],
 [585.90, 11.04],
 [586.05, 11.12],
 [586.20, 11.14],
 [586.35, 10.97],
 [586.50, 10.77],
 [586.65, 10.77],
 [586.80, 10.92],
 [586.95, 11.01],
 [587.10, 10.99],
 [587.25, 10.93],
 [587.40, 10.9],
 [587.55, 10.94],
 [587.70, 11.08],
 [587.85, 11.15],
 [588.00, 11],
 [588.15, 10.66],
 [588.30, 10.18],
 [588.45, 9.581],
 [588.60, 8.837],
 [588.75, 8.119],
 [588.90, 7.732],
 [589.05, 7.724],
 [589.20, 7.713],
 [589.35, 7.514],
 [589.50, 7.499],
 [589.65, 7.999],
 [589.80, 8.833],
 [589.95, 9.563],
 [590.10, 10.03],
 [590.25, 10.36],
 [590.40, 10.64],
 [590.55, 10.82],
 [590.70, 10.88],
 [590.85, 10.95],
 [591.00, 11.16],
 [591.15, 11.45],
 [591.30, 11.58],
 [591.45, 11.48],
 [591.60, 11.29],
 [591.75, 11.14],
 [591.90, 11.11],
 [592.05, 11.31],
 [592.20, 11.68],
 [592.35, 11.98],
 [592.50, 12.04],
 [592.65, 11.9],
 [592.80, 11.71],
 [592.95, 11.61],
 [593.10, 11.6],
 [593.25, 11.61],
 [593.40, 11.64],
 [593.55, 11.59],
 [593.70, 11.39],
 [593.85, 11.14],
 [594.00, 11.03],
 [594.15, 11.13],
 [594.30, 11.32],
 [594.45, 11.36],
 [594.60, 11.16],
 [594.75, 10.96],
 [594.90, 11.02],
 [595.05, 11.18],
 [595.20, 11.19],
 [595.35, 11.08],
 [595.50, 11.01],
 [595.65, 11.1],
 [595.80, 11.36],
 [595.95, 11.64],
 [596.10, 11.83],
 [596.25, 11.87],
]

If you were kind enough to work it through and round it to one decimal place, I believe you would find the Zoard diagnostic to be -4.4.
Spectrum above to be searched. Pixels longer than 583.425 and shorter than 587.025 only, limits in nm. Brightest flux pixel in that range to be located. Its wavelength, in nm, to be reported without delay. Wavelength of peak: 584.40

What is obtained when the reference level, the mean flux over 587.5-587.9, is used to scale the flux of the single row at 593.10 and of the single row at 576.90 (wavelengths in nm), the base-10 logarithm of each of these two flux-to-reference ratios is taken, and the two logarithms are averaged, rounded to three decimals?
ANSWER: 0.019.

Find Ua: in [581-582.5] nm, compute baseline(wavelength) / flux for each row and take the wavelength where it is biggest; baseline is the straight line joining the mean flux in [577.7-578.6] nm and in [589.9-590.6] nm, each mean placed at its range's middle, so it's 581.40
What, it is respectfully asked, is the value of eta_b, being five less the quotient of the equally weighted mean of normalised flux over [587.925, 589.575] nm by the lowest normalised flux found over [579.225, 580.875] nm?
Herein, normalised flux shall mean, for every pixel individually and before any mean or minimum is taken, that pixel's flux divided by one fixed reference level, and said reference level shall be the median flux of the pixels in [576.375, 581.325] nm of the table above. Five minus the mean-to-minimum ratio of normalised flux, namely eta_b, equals 4.26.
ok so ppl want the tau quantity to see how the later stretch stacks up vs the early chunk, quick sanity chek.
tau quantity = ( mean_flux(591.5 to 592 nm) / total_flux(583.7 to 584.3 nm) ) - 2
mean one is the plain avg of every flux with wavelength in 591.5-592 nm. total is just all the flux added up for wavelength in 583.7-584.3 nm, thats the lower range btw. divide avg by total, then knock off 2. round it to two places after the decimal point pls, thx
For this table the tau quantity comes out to -1.77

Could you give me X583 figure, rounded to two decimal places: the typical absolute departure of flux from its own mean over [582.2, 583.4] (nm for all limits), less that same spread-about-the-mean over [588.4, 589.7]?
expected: -0.11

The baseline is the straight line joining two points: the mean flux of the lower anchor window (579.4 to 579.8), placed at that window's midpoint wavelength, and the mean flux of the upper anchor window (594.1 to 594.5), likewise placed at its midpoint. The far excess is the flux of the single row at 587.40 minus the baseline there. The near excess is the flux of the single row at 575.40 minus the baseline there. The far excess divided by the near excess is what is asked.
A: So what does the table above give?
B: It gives 1.9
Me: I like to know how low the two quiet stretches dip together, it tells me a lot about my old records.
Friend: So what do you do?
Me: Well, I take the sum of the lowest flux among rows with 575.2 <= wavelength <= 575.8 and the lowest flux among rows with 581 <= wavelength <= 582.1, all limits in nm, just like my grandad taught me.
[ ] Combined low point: 23.3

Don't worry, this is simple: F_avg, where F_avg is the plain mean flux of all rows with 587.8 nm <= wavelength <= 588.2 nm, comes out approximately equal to 10.94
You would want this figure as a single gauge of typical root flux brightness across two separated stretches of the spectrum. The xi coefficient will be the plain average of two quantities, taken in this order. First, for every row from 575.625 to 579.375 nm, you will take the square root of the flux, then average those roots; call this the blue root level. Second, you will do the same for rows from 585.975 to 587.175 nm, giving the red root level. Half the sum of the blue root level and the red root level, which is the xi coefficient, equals 3.36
